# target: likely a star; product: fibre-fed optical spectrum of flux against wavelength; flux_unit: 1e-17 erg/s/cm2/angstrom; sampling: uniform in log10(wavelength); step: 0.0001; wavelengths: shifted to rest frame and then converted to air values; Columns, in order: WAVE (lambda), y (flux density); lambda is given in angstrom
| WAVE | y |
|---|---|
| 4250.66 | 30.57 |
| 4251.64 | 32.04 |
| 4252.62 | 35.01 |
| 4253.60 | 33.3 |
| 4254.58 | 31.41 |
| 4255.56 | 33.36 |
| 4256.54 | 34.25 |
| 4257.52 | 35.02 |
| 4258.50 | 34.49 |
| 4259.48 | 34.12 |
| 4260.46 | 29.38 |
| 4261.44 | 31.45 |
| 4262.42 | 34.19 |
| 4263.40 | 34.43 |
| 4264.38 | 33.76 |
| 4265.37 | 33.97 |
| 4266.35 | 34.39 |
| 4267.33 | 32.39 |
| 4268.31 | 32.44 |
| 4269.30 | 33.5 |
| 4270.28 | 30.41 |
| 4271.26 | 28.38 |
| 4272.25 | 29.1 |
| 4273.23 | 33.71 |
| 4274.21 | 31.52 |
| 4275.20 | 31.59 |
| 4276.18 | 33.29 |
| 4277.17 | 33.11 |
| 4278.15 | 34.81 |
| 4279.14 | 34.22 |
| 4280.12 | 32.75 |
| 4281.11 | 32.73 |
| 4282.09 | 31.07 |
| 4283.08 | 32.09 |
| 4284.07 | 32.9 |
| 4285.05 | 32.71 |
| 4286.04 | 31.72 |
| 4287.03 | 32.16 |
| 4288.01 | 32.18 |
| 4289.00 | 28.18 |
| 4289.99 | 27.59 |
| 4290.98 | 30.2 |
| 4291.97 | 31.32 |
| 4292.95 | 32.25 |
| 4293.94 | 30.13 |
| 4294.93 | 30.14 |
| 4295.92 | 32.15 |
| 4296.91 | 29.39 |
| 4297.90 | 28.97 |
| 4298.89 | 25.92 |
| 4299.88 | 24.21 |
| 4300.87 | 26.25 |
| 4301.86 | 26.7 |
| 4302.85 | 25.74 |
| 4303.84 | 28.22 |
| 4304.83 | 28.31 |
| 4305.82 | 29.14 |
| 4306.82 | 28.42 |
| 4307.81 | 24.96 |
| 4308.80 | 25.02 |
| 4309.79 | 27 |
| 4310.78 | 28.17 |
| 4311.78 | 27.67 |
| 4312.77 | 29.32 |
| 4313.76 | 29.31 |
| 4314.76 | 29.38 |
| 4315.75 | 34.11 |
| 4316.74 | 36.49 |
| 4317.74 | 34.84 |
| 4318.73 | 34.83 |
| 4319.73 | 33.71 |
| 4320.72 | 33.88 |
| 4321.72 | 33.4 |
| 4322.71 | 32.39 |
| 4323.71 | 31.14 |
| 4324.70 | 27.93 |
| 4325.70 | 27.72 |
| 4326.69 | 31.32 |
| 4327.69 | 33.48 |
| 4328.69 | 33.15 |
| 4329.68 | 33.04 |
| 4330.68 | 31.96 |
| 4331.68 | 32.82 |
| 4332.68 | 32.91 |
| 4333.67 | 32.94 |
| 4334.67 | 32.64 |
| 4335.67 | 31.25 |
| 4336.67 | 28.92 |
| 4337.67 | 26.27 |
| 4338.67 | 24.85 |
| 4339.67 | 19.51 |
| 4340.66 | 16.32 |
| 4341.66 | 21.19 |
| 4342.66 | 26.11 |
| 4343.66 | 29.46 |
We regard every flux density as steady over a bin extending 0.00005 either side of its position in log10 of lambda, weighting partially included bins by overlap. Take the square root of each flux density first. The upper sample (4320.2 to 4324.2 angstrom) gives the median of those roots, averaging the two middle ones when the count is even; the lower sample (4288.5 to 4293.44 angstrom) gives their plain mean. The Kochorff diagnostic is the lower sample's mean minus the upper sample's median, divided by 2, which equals -0.13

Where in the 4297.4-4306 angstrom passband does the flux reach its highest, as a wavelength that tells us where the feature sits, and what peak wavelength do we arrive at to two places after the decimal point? 4305.82 angstrom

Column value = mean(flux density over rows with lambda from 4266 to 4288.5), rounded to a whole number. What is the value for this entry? 32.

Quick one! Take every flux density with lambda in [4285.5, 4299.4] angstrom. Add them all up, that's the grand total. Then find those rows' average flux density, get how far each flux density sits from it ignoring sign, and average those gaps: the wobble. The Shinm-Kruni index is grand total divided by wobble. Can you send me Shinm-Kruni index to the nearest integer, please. 273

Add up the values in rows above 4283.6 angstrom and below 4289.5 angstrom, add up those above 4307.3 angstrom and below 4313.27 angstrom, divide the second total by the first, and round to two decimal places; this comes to 0.85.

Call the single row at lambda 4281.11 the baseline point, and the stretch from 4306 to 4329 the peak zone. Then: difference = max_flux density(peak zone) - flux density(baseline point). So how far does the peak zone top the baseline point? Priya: 4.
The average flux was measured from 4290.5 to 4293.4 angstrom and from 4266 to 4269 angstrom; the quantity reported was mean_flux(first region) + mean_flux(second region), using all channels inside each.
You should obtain 64.3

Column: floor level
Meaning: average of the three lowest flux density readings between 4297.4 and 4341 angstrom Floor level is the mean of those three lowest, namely 20.0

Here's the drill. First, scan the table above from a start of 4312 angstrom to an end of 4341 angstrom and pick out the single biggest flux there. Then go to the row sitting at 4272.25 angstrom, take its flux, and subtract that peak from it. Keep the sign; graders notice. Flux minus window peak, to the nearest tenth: -7.4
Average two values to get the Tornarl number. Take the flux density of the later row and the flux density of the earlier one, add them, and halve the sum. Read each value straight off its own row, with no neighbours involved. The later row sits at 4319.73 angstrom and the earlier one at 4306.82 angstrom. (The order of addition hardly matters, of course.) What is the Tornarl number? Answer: 31.1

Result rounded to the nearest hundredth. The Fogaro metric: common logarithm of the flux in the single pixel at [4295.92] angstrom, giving 1.51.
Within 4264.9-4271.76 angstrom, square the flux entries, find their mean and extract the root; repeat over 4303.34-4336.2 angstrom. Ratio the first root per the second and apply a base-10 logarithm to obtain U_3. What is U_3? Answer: 0.02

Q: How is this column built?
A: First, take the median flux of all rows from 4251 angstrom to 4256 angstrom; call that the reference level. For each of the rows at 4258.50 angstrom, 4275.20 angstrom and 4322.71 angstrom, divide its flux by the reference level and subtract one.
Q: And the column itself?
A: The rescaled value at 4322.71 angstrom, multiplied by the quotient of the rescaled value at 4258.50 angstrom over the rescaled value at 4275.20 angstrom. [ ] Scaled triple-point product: 0.019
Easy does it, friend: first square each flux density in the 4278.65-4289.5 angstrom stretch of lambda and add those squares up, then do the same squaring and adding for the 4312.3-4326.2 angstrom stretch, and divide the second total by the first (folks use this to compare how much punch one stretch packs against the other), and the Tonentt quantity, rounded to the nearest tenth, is 1.3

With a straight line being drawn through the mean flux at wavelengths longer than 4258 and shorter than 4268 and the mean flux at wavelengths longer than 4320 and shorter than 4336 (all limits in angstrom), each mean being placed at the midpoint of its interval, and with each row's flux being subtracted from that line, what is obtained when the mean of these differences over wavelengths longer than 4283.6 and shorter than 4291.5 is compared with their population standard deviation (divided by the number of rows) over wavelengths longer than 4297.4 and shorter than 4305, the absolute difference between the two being 0.3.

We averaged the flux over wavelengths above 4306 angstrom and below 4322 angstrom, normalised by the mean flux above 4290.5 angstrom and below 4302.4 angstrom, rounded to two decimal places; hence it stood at 1.06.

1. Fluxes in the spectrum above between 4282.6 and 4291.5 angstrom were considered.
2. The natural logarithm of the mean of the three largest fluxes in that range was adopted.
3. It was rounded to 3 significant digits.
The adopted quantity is 3.48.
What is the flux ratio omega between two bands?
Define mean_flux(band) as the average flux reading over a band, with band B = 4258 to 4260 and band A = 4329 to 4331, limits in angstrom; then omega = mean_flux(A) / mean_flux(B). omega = 0.95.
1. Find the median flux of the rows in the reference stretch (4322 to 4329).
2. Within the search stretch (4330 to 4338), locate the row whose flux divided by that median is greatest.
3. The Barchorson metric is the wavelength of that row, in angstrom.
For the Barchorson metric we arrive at 4333.67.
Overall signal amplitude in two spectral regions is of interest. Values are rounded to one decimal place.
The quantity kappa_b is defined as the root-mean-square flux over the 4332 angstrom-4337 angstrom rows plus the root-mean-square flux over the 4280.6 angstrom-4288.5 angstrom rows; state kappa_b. 64.0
